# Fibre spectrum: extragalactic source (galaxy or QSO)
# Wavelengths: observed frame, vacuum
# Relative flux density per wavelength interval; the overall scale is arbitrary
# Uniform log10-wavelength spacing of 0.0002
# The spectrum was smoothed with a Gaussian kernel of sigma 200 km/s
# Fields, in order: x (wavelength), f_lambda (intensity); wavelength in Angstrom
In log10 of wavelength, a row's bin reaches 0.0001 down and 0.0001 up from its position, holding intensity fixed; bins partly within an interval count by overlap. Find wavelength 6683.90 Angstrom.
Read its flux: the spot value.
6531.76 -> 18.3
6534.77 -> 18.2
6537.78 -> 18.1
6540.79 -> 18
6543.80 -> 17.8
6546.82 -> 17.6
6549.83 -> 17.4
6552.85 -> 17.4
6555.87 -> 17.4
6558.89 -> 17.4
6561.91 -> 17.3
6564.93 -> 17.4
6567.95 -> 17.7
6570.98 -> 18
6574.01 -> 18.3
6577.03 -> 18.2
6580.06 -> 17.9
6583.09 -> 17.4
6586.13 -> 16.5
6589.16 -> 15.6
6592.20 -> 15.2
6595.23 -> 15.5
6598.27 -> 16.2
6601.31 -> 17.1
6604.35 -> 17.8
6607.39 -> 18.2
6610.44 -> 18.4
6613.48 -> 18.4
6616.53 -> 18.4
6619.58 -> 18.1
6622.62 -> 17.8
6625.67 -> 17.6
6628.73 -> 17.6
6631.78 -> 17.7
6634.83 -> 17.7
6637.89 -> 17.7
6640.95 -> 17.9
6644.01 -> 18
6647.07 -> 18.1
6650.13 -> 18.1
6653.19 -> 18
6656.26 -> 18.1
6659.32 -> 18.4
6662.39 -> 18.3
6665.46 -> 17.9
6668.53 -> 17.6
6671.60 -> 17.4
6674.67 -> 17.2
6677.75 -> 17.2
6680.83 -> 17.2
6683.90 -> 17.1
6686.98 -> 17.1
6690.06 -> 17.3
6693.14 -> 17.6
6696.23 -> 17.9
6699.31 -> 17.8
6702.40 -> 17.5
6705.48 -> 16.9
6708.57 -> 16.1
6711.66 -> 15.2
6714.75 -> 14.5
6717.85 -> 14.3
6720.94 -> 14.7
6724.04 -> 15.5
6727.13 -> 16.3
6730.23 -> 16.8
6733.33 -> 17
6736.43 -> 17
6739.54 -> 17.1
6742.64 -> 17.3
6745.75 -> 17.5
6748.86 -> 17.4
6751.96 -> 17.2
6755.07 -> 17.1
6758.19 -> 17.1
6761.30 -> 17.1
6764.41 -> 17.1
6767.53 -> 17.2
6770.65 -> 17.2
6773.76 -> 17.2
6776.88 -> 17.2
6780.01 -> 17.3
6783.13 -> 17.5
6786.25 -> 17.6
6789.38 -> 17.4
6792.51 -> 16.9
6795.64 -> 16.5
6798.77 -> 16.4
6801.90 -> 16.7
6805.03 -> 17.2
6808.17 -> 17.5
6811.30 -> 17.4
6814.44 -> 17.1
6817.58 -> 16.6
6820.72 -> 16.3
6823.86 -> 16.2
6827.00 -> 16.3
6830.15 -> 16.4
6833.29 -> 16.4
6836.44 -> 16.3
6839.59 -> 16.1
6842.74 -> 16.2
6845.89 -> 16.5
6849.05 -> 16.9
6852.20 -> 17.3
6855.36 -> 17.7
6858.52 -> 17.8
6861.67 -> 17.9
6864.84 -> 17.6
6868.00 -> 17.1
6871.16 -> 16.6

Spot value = 17.1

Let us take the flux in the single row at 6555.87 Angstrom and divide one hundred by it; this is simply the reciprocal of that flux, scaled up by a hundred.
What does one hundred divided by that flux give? 5.75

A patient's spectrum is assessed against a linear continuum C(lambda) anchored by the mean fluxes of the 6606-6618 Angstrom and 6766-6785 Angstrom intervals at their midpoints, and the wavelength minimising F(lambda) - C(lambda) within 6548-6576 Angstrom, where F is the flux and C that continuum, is 6561.91 Angstrom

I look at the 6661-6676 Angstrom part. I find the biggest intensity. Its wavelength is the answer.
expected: 6662.39 Angstrom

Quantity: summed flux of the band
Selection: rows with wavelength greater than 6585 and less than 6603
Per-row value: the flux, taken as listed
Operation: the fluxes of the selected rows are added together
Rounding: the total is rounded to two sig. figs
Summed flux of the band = 96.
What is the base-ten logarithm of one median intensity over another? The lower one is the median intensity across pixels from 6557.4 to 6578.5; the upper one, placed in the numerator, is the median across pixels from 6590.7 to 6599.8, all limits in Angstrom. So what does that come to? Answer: -0.06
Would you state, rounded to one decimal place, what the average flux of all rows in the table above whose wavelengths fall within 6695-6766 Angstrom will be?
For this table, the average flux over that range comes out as 16.6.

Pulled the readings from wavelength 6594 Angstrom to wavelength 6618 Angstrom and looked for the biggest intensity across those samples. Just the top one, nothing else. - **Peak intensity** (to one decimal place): 18.4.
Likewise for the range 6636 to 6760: 18.4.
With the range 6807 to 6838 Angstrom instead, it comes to 17.5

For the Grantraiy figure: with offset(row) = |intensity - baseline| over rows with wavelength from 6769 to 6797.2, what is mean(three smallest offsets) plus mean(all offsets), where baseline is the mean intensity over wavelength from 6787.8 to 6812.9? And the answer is 0.50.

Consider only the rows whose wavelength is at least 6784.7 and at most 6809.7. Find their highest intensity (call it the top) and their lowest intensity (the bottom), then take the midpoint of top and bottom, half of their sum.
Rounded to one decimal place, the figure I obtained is 17.0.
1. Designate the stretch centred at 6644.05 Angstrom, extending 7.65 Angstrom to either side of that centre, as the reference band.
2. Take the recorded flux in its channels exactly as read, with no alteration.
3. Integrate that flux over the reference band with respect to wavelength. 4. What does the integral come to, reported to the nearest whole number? 275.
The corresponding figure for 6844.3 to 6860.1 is 272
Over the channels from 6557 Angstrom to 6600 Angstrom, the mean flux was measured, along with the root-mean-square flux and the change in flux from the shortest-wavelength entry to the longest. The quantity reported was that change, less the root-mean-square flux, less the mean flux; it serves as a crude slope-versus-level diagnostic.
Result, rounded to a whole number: -35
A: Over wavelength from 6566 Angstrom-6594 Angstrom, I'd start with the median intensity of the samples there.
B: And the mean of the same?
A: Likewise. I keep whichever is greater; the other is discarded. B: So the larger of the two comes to 17.7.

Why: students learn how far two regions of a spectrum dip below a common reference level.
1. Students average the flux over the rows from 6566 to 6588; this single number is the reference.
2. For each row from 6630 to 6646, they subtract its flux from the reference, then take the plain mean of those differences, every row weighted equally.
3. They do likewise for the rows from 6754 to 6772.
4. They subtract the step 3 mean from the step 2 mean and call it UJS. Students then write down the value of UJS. -0.67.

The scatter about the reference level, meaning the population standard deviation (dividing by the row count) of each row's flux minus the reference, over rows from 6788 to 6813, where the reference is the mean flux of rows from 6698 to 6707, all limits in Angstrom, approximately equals 0.41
